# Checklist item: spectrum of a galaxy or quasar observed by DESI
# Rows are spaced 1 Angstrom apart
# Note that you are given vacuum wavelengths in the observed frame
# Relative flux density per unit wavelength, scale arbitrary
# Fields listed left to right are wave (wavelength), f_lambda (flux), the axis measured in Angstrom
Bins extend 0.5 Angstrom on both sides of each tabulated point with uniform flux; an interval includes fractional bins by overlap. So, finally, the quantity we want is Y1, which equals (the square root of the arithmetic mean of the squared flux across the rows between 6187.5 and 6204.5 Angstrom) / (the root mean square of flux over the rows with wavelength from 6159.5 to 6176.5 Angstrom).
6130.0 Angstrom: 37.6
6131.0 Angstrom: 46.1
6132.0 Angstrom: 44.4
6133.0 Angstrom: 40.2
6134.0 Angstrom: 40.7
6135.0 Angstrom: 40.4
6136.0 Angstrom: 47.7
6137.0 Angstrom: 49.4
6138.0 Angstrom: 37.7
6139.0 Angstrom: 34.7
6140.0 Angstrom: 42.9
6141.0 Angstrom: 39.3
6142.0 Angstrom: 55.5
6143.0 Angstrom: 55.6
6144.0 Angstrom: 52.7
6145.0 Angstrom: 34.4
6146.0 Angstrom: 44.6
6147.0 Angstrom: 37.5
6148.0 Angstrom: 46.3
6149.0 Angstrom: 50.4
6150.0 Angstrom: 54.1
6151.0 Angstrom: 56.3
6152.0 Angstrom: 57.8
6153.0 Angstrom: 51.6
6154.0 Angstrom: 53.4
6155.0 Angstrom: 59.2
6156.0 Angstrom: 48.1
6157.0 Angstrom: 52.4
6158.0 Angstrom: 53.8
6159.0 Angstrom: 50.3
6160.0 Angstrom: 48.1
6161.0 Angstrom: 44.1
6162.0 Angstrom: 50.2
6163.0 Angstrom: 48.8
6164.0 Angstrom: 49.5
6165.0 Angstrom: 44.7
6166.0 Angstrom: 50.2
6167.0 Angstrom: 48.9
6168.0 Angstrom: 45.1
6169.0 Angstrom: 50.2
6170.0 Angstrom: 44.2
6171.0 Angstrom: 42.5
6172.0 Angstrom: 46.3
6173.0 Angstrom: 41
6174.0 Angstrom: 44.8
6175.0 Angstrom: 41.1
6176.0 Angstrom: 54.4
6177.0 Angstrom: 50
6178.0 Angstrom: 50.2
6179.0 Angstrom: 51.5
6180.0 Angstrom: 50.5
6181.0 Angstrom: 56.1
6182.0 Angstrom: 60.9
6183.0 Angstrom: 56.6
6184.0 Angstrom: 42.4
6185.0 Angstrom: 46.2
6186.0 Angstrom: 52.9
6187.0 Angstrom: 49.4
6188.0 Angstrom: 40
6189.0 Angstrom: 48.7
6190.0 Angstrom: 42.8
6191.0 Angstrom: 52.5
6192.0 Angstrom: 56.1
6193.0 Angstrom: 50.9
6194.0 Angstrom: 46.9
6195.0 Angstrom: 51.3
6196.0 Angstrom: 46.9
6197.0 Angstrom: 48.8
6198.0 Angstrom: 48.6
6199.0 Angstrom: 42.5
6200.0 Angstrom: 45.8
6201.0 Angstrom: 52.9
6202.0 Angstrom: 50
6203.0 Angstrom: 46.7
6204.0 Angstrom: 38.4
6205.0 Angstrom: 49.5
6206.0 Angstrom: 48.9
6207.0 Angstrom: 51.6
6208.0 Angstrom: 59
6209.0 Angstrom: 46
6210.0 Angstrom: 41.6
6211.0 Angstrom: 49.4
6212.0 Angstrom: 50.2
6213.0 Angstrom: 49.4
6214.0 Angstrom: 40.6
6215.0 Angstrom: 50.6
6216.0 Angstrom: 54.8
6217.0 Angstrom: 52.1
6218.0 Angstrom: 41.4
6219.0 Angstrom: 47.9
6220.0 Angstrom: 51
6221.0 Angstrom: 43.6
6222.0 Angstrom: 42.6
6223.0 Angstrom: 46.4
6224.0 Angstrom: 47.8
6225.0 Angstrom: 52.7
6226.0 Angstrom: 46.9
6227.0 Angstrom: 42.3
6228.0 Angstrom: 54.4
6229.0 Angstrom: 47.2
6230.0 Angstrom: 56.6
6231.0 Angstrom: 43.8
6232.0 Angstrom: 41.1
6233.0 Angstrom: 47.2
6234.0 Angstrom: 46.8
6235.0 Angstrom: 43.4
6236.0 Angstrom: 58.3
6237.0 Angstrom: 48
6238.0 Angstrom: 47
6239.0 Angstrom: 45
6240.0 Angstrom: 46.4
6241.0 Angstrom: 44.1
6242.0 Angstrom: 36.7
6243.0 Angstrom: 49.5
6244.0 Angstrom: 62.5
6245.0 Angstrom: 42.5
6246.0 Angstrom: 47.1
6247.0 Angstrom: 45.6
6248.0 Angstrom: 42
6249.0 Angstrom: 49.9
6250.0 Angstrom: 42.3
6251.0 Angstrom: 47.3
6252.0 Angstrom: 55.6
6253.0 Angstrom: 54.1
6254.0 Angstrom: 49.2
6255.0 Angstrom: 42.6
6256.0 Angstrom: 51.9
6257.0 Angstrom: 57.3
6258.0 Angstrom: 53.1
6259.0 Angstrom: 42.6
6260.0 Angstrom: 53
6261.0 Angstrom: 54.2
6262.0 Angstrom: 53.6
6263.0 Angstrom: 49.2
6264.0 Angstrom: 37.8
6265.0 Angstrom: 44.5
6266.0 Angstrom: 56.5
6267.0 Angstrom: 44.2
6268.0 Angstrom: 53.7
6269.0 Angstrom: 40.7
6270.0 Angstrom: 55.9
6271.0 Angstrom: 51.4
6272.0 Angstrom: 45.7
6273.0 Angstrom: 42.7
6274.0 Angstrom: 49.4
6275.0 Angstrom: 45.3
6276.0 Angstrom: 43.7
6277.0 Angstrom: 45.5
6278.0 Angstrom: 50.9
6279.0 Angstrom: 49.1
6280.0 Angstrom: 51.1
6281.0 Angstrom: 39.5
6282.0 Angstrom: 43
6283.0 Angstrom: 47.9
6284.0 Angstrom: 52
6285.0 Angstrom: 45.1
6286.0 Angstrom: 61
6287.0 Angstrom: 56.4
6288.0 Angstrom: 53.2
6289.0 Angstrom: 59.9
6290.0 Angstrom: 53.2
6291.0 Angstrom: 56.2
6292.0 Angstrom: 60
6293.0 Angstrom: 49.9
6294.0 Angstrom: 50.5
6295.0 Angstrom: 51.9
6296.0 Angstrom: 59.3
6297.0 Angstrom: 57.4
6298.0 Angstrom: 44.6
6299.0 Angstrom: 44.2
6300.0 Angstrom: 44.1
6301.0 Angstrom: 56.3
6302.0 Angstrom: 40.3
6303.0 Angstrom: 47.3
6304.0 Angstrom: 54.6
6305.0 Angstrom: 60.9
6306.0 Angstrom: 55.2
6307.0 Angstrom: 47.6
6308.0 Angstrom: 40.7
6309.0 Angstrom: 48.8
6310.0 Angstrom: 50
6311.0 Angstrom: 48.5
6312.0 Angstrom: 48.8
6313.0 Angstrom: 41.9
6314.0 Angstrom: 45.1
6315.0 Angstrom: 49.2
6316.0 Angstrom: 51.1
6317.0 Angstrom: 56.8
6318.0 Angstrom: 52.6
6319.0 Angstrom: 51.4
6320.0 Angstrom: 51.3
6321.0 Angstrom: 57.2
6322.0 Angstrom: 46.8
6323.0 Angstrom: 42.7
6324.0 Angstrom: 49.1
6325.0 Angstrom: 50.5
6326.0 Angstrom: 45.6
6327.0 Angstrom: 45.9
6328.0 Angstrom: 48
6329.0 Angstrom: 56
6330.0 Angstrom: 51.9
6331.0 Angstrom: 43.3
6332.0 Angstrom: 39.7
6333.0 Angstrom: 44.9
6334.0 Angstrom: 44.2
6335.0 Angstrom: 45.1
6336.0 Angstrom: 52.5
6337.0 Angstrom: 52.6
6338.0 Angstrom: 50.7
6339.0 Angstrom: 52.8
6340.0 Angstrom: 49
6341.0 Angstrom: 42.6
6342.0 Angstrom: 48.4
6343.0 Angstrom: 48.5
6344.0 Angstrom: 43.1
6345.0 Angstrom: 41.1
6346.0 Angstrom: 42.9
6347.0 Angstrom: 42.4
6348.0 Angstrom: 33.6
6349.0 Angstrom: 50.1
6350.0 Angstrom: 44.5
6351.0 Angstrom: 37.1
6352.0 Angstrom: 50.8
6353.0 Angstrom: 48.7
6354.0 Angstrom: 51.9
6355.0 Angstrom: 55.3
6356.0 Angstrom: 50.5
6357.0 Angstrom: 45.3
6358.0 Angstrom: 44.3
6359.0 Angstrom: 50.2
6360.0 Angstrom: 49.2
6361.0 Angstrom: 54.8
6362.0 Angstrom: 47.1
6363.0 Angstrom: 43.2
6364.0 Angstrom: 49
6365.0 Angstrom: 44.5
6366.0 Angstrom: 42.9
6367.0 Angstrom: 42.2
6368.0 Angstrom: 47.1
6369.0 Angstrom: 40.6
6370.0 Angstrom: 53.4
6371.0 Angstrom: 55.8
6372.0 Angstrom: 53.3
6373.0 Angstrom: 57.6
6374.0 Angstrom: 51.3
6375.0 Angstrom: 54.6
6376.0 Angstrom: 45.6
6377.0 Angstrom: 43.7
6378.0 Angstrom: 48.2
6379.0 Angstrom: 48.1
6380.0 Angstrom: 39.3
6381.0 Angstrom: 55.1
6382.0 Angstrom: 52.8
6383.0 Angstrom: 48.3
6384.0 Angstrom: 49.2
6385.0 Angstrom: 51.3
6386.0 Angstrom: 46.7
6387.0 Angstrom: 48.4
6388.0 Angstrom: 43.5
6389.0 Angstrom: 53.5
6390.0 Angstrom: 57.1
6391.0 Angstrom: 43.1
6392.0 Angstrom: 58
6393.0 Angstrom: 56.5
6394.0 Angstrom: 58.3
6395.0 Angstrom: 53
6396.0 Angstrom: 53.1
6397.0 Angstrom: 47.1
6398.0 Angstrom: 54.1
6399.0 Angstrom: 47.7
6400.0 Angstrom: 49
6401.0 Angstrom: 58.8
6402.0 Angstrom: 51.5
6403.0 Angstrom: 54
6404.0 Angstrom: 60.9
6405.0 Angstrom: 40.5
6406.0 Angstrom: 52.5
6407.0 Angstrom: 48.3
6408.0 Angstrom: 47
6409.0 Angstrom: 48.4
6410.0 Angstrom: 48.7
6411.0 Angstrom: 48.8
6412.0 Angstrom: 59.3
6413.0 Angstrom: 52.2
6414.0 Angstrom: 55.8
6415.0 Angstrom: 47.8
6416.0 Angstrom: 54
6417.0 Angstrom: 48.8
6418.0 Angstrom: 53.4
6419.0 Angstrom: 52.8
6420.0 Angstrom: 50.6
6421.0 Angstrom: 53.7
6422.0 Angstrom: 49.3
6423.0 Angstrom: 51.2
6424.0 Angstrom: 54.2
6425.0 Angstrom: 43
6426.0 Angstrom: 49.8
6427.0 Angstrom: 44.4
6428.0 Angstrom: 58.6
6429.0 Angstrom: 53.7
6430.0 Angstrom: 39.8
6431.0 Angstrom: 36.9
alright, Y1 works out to 1.02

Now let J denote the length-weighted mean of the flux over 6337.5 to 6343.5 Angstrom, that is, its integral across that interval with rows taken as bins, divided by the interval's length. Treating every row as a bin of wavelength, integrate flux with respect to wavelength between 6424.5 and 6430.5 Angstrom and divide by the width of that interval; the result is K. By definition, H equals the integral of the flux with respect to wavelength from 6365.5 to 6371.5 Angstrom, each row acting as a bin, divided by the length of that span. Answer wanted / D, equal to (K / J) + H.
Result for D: 48.0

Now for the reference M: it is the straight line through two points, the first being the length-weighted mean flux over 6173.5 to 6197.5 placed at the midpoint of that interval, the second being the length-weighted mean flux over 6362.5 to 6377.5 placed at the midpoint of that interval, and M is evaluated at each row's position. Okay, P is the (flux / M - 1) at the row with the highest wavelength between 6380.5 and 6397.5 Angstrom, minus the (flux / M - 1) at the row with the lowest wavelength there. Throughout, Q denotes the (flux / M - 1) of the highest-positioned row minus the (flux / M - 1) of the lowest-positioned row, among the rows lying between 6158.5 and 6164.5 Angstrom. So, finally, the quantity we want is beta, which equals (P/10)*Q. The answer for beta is 0.0003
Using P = -0.16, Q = -0.02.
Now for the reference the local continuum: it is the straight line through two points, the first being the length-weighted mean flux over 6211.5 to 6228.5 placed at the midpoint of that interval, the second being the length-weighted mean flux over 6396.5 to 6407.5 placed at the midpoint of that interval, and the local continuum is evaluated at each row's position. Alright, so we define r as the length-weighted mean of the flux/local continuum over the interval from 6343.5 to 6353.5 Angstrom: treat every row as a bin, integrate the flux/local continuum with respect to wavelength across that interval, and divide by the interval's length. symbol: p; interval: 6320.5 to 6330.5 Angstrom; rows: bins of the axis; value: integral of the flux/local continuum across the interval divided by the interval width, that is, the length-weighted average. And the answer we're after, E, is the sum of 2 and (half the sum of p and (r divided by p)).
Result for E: 2.93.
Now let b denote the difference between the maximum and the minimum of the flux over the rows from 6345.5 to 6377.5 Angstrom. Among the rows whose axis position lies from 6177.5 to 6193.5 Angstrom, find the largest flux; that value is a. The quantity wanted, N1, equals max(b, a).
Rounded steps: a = 60.9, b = 24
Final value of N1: 61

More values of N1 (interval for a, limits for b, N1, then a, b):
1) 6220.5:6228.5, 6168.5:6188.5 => 54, 54.4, 21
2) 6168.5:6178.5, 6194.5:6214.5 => 54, 54.4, 21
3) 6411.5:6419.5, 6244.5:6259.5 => 59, 59.3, 15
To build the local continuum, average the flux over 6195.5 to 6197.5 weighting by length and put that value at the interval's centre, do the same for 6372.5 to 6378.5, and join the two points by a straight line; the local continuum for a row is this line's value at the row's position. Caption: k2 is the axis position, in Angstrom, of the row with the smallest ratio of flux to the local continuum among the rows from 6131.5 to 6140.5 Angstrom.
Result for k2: 6139.0 Angstrom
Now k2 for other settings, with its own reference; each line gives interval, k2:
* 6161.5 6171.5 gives 6171.0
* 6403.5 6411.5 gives 6405.0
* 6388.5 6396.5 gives 6391.0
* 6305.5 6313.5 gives 6308.0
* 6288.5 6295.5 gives 6293.0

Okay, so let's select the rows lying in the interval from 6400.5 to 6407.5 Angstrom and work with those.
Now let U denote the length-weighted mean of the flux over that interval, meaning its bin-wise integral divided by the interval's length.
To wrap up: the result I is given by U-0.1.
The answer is 52.3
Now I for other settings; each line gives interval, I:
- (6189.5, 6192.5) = 50.4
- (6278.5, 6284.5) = 47.0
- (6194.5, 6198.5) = 48.8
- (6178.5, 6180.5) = 50.9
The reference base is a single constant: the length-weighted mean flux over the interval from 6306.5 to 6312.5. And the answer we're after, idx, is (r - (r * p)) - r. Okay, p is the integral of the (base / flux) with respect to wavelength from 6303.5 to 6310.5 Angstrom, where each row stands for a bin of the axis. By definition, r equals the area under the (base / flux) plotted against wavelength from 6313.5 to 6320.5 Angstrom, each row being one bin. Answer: -43.0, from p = 6.6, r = 6.5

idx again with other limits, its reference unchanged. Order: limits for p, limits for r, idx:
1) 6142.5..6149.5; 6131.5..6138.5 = -57.8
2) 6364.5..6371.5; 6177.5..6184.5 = -46.0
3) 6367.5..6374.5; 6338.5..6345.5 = -47.1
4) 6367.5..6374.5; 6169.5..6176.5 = -48.8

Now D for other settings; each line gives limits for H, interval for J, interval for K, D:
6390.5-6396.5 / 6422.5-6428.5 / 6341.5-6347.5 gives 54.6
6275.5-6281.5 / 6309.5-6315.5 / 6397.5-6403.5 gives 47.7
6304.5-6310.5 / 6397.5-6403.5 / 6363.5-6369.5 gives 51.4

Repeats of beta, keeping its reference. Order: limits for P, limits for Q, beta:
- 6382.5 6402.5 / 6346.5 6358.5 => 0.0003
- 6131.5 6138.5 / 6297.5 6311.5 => -0.0011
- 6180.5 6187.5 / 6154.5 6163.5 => 0.0028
